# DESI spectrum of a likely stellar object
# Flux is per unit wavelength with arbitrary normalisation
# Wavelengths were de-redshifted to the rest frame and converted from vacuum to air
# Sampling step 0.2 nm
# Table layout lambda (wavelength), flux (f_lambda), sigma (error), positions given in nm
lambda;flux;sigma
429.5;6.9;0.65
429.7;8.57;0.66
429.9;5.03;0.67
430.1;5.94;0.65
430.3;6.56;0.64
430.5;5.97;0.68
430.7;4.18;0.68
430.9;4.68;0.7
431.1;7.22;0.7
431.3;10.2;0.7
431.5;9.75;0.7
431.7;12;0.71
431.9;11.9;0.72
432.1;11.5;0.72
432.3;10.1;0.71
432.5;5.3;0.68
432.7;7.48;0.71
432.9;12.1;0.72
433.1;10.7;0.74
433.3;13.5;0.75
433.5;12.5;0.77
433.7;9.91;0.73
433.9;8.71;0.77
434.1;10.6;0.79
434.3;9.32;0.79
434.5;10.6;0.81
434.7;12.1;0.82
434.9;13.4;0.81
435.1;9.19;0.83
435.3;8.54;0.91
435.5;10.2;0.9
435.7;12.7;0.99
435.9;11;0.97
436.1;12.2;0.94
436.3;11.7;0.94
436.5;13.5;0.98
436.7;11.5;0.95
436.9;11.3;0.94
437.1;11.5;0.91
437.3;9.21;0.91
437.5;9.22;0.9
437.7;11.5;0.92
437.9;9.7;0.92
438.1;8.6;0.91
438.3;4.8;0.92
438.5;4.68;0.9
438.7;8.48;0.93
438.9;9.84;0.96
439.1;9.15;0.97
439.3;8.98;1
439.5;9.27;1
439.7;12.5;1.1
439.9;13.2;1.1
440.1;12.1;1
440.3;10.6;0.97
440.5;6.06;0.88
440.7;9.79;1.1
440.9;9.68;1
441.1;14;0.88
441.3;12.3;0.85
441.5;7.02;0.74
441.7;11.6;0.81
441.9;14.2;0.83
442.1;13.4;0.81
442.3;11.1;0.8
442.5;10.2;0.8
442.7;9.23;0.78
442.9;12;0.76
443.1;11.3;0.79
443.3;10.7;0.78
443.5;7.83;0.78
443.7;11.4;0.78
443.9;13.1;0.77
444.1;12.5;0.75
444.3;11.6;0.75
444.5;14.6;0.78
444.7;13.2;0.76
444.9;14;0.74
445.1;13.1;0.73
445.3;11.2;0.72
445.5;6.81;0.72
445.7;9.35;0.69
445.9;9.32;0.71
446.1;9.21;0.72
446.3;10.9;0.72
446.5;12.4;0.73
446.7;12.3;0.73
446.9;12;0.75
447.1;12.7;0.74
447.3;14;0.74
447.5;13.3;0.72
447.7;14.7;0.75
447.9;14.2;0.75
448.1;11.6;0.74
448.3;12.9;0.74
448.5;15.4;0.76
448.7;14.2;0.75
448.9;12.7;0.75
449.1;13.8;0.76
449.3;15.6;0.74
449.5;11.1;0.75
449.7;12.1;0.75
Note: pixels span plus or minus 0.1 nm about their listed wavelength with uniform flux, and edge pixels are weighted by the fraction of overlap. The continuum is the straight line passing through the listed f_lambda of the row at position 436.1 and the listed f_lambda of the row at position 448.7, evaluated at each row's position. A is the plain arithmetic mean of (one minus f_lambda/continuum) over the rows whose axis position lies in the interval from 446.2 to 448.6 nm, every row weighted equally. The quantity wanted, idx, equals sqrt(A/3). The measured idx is 0.15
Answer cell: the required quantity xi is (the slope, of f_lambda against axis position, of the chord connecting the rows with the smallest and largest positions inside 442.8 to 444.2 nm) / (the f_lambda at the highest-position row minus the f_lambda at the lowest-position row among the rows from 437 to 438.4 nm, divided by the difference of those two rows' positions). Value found -0.1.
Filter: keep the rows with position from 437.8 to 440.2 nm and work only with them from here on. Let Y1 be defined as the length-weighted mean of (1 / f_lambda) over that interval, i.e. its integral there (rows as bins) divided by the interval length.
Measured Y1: 0.119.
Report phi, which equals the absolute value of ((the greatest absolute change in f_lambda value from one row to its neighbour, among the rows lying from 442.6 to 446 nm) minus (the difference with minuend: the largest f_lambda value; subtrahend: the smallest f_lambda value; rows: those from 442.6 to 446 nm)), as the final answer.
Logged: 3.4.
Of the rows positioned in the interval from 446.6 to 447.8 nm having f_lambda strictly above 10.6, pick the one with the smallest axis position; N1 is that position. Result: 446.7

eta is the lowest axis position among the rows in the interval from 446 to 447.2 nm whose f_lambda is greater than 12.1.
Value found 446.5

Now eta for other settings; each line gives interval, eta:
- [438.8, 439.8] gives 439.7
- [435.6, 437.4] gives 435.7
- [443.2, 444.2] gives 443.9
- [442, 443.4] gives 442.1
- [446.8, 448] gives 447.1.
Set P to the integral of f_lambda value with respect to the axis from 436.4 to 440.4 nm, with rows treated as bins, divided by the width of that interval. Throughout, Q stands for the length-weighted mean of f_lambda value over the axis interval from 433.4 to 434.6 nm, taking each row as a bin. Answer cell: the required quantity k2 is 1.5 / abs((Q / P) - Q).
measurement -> 0.16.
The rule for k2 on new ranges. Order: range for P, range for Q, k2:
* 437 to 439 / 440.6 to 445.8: 0.15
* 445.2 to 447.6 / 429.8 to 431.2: 0.29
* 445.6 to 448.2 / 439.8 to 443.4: 0.15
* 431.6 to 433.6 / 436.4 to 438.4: 0.16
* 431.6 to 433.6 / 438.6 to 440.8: 0.17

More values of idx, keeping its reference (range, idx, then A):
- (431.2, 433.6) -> 0.17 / 0.09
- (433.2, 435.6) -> 0.18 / 0.10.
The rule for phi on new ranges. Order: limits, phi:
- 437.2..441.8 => 4.0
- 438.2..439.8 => 4.0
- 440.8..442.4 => 1.9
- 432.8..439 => 4.6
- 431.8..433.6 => 3.4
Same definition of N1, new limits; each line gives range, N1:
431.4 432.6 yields 431.7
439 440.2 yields 439.7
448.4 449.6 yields 448.5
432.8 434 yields 432.9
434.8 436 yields 434.9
